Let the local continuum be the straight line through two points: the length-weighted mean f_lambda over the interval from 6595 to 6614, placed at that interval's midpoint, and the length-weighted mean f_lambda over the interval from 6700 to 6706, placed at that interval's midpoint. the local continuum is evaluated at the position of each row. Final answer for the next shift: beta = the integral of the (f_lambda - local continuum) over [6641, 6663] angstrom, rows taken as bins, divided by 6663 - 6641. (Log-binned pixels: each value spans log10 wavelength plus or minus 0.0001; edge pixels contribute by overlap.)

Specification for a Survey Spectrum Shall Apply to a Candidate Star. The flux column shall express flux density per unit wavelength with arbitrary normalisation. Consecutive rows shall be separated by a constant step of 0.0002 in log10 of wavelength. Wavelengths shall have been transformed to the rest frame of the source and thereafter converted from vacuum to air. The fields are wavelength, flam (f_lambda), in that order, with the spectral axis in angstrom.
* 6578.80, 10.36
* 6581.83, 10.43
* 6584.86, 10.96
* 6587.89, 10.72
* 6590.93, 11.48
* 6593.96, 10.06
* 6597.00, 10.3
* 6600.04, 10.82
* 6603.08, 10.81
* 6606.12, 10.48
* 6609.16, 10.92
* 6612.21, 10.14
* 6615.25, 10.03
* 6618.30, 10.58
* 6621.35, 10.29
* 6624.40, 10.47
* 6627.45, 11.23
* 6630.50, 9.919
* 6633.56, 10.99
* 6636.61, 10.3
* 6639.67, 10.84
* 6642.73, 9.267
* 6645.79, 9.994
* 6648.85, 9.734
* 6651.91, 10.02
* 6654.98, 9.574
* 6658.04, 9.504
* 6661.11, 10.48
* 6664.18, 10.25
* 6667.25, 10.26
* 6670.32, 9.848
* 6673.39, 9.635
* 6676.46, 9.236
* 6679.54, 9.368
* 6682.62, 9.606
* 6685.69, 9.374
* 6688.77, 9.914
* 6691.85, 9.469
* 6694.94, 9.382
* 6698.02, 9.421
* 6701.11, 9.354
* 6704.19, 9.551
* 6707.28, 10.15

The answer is -0.23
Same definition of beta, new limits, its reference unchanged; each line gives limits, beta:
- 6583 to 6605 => 0.06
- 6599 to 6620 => 0.03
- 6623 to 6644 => 0.20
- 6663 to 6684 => -0.08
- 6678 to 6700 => -0.15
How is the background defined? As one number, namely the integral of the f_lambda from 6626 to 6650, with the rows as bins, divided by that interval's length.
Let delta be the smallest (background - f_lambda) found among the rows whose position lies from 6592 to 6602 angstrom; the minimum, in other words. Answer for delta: -0.5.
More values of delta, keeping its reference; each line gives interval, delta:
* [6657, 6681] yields -0.2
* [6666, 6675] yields 0.0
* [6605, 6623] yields -0.6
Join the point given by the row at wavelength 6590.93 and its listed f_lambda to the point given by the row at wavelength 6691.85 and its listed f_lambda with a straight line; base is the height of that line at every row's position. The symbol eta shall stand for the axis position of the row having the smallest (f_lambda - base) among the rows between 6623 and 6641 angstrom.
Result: 6630.50 angstrom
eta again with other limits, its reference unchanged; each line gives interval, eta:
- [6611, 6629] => 6615.25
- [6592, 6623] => 6593.96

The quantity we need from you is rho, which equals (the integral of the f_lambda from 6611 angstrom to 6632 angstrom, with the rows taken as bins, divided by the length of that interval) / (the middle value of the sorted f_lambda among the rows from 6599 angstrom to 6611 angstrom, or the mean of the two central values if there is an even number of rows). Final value 0.96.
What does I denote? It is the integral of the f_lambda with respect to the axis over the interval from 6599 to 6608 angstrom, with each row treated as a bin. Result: 96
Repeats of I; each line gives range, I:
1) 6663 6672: 91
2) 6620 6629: 96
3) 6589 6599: 106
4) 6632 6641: 96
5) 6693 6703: 94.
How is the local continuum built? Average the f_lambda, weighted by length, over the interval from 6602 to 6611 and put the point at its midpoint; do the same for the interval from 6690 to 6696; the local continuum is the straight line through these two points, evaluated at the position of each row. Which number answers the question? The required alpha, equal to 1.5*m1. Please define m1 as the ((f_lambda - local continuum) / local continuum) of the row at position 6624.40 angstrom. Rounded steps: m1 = 0.00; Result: 0.00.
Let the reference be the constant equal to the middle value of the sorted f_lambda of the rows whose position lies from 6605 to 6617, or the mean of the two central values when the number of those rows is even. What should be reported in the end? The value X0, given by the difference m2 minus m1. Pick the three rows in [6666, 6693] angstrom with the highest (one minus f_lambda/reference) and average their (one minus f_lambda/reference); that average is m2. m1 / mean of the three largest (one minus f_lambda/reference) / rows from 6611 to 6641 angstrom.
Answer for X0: 0.068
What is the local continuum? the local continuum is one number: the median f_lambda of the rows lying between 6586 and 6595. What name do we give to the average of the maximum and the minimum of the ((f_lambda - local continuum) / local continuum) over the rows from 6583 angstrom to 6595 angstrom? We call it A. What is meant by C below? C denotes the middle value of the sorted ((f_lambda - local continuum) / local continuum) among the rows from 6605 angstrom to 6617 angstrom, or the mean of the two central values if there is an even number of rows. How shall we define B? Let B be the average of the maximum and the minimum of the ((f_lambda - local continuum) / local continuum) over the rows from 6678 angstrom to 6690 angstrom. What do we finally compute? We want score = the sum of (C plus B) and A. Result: -0.134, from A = 0.005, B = -0.10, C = -0.038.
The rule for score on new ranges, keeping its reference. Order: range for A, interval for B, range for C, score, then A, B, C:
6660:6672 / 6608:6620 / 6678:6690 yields -0.189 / -0.052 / -0.02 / -0.115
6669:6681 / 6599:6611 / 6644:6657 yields -0.192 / -0.110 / 0.00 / -0.080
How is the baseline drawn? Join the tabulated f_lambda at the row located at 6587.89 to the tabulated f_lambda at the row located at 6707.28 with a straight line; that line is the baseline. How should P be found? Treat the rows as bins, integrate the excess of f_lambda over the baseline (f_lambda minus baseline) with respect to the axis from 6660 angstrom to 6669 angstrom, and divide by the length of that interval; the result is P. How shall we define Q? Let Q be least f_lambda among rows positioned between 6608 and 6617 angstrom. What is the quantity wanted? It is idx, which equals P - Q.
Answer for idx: -10.1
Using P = -0.04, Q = 10.03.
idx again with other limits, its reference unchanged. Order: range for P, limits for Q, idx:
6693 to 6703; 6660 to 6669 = -11.0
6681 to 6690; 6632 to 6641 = -10.9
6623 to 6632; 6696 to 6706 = -9.3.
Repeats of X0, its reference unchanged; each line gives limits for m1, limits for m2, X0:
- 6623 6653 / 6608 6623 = -0.050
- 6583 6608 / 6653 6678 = 0.082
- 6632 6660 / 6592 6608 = -0.081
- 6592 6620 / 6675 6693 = 0.073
